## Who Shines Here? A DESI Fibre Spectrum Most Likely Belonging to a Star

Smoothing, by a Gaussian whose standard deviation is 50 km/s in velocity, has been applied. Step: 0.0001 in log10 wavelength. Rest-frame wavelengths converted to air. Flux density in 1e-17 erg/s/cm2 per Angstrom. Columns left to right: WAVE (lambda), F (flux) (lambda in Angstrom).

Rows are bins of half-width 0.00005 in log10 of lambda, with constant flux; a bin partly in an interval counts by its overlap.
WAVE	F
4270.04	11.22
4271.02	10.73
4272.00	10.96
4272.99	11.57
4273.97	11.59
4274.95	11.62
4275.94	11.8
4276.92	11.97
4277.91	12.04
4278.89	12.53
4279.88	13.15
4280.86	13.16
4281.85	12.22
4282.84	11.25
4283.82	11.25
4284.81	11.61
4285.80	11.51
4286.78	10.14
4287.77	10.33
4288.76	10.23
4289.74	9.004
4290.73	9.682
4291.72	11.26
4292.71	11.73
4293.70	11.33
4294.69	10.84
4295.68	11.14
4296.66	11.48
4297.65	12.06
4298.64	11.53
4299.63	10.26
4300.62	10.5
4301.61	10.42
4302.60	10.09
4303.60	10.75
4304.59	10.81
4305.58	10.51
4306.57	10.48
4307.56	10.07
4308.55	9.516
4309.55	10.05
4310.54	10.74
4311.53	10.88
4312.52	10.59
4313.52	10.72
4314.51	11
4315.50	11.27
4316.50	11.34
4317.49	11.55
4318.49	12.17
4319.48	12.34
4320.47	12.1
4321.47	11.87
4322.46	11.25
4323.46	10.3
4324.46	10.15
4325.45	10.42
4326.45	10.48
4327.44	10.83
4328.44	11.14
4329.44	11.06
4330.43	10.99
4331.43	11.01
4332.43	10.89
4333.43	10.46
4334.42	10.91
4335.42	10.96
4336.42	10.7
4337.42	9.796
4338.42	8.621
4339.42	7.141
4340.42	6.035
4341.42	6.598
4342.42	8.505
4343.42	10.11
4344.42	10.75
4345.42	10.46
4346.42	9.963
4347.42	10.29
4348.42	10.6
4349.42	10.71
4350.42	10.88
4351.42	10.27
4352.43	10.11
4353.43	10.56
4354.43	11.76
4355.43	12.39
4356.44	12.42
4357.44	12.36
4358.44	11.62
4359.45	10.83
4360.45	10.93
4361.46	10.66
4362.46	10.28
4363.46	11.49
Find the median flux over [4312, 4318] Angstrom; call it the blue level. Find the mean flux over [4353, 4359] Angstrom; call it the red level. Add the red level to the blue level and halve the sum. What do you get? 11.5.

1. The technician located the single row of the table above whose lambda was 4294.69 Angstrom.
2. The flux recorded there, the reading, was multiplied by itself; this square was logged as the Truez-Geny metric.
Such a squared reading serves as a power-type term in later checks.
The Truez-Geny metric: 118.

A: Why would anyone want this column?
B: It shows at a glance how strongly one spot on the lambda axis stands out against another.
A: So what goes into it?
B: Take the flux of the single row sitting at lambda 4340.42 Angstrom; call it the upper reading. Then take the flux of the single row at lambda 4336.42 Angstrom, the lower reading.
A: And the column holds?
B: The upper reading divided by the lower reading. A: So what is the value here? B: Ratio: 0.56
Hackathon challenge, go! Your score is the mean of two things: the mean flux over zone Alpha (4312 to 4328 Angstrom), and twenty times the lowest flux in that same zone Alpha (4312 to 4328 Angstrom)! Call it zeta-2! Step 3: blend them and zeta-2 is 107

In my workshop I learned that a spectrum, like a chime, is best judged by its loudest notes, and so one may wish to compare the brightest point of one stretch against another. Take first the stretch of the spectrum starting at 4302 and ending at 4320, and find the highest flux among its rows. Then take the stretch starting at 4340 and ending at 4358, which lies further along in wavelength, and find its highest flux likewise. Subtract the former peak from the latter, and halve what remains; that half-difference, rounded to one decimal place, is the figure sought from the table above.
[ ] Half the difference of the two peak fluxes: 0.0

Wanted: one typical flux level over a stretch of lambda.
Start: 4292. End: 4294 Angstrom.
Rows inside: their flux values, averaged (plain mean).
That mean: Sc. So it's 11.5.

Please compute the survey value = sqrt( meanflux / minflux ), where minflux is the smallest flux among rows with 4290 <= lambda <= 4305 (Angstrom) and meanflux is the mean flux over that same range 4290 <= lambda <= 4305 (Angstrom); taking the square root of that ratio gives 1.06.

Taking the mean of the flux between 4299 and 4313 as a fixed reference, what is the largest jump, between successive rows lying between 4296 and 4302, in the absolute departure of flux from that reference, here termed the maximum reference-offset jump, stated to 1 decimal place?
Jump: 1.0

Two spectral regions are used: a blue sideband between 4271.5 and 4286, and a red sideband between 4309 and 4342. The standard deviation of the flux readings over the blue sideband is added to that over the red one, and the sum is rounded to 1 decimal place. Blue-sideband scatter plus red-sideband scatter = 2.1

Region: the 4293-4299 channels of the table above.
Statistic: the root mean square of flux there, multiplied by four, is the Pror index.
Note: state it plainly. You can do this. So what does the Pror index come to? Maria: 46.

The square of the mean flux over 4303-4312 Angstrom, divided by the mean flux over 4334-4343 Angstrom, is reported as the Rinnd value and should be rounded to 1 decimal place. 12.3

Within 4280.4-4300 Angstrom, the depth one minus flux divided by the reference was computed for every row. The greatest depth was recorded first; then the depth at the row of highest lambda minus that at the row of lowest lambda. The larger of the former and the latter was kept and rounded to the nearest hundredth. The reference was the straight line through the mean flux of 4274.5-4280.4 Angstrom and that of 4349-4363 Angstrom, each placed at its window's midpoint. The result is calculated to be 0.25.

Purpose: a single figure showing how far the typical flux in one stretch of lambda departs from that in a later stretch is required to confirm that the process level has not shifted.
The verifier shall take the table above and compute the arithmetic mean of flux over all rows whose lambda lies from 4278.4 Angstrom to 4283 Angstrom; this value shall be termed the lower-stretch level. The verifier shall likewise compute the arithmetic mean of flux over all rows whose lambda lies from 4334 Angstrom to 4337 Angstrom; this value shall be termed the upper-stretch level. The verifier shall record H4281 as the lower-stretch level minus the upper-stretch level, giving 2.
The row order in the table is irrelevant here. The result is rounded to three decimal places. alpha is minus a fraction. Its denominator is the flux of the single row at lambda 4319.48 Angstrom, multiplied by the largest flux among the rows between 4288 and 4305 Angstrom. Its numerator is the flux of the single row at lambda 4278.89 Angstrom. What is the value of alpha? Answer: -0.084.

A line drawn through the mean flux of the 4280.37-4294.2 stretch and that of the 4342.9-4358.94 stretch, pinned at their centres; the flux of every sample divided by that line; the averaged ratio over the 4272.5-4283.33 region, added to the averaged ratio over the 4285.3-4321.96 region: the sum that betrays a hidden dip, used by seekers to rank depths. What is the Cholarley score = 2.08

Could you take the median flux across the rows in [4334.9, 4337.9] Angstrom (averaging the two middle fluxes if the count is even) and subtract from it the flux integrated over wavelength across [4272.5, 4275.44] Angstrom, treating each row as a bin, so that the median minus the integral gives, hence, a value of -23.5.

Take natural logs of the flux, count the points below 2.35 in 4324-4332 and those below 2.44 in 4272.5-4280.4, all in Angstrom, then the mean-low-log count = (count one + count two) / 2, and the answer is 1.5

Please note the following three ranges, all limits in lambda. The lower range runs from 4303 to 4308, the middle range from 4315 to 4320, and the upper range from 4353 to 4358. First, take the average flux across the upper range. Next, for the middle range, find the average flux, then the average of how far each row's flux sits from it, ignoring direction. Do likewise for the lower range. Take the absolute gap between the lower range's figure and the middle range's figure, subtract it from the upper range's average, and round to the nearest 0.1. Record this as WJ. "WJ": 11.7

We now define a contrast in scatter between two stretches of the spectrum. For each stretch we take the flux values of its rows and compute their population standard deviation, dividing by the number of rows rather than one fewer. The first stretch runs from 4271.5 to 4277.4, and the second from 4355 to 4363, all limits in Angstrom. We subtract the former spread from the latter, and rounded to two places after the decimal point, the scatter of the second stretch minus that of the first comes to 0.50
